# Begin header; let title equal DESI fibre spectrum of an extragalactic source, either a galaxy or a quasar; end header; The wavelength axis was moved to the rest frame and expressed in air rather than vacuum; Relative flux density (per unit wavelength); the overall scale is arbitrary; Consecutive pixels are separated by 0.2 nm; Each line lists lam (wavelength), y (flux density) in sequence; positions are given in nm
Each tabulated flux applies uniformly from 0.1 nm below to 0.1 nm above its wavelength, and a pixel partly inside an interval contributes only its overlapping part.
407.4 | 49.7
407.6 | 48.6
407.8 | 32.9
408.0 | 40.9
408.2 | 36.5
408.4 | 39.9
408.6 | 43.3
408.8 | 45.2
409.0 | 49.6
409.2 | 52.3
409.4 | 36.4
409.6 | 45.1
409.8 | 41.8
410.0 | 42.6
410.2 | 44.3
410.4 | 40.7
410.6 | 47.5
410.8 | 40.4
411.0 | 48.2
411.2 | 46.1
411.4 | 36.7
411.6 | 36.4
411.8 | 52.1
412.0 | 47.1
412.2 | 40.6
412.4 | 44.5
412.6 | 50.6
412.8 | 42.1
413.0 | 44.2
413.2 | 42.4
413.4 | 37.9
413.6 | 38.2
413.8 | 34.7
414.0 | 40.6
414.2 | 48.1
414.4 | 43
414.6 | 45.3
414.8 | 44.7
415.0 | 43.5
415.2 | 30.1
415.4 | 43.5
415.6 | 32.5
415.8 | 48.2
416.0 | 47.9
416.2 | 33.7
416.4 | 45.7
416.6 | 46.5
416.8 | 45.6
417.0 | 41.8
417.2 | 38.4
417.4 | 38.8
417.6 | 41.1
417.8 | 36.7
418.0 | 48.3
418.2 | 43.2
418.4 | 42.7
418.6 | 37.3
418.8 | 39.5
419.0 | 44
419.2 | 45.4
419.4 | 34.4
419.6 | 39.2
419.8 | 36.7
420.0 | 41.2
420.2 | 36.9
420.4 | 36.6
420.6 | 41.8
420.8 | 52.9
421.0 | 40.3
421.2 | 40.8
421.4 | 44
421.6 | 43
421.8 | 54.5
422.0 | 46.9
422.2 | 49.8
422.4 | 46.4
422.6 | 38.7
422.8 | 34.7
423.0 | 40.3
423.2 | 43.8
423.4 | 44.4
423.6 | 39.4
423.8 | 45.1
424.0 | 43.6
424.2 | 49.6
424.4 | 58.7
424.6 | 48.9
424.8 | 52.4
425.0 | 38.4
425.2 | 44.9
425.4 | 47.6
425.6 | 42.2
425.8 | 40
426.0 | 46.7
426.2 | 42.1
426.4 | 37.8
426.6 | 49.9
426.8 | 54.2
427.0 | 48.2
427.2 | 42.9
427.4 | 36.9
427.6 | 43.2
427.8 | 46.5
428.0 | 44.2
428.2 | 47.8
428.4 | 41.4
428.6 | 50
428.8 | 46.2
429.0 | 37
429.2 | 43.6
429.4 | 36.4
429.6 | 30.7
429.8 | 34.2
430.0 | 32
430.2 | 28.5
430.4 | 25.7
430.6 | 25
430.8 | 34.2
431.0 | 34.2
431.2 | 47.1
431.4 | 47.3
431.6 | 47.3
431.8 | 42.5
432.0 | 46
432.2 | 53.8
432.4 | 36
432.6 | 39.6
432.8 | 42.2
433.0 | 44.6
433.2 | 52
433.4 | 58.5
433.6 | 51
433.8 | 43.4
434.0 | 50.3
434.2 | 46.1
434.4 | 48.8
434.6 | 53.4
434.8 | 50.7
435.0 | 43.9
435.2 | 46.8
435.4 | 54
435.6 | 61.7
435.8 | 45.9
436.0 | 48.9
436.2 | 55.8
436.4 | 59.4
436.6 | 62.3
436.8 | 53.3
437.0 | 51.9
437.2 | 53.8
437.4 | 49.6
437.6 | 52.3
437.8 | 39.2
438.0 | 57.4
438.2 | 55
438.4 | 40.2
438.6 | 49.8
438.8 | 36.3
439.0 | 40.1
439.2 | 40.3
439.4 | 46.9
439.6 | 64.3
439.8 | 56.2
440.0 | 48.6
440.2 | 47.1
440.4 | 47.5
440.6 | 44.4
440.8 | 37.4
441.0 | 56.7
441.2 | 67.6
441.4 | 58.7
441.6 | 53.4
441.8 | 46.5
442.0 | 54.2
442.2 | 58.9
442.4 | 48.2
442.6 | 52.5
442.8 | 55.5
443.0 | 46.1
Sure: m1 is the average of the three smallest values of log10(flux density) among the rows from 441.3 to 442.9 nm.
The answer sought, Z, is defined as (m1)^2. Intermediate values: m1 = 1.69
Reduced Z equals 2.86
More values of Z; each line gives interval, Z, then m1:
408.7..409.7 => 2.64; 1.62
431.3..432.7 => 2.54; 1.59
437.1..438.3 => 2.79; 1.67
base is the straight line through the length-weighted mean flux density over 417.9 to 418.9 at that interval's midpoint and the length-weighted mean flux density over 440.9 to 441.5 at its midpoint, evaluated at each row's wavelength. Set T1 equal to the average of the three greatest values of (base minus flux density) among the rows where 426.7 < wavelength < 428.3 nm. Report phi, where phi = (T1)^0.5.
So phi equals 2.9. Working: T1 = 9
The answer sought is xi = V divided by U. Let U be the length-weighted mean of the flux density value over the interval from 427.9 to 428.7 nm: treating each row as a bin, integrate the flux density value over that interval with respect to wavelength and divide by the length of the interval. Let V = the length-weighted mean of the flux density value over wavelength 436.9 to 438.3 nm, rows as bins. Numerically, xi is 1.12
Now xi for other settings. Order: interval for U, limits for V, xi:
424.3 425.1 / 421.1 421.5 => 0.85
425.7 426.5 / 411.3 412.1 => 1.03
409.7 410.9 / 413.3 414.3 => 0.93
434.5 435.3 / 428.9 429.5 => 0.80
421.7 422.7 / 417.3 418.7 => 0.87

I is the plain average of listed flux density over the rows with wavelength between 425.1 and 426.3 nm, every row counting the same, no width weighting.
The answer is 43.9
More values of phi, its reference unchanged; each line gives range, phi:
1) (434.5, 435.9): 3.3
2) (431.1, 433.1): 3.8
